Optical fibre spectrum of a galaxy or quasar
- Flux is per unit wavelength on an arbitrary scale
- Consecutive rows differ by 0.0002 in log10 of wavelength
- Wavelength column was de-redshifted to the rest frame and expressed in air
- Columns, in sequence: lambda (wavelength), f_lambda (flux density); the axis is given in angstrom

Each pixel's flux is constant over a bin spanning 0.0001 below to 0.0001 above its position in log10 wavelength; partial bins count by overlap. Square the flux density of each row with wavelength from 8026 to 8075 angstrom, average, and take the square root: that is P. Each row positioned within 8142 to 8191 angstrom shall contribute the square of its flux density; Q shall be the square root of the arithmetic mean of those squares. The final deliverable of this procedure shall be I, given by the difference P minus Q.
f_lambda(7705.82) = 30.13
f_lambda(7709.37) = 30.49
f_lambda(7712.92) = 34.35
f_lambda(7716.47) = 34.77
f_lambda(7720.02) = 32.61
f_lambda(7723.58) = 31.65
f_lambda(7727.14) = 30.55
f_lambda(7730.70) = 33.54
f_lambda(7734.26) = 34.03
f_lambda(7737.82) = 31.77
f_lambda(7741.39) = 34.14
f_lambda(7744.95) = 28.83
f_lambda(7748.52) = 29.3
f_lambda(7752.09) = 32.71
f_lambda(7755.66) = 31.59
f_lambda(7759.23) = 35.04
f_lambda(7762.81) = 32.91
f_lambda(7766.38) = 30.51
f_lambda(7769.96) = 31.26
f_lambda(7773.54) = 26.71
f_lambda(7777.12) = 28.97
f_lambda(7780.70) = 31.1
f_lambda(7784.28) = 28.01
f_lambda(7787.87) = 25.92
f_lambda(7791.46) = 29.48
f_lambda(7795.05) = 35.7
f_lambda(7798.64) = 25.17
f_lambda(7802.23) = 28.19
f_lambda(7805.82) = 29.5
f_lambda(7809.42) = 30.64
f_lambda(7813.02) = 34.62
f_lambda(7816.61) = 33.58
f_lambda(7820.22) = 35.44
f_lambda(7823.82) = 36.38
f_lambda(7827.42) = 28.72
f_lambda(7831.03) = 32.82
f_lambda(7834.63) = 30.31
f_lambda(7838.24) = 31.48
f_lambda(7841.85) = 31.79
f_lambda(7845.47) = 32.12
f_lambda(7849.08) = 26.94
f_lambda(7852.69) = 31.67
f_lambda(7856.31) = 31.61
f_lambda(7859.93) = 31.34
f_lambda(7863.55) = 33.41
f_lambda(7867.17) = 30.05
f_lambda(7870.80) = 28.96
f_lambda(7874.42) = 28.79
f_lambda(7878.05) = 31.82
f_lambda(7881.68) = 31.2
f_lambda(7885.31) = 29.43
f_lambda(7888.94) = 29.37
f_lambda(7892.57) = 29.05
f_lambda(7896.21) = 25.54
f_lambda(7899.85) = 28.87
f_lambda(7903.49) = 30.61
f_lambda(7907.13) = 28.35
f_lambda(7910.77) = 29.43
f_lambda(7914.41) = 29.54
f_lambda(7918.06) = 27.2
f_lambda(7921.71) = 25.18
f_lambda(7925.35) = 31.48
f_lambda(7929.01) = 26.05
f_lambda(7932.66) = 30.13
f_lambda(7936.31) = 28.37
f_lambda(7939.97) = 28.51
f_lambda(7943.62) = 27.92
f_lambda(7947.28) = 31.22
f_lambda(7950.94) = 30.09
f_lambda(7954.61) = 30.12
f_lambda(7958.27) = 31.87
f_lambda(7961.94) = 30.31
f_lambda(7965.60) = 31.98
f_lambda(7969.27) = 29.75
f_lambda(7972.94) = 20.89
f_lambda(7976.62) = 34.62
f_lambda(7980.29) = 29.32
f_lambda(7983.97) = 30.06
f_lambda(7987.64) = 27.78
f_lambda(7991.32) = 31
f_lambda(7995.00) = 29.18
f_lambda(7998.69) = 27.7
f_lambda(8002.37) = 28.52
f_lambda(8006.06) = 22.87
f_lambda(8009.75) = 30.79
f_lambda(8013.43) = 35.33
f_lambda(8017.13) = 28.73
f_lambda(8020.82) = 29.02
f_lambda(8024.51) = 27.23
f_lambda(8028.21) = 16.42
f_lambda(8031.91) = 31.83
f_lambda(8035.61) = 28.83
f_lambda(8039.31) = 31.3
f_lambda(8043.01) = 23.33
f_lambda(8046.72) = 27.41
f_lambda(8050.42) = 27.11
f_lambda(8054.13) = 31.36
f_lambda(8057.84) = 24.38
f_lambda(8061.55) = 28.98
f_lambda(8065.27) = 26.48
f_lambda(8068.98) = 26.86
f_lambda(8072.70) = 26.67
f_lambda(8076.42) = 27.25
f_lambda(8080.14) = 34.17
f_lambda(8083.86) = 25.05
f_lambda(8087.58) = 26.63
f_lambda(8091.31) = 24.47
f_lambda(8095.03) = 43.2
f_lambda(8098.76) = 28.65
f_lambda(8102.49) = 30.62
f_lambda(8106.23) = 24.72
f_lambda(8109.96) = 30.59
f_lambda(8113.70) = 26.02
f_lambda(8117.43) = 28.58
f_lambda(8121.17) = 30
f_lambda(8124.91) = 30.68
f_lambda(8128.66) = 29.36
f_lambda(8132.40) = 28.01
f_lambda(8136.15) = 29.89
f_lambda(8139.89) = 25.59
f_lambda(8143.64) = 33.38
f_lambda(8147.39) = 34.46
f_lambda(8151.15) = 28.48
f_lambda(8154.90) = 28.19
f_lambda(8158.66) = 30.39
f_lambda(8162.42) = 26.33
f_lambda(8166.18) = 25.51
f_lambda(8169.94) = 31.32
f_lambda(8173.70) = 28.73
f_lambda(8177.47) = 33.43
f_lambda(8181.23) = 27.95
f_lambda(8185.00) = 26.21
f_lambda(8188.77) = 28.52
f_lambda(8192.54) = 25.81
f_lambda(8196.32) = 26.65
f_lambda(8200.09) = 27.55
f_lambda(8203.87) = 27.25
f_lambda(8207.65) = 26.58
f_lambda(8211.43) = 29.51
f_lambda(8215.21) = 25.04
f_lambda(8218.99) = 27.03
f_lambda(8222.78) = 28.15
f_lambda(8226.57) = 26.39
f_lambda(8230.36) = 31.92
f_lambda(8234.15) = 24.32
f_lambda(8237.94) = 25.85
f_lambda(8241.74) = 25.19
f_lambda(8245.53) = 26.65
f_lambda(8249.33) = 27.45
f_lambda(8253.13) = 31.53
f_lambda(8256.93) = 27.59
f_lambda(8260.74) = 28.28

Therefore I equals -2.3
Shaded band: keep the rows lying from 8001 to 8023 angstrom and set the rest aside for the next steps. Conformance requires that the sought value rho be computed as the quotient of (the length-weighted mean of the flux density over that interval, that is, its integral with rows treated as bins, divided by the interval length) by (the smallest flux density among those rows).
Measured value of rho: 1.28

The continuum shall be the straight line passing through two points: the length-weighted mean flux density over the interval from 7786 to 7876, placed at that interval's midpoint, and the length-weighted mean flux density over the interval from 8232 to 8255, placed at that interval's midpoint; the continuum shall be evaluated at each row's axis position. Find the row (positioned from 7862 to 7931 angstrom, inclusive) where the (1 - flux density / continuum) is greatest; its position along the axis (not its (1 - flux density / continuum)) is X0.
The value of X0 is 7921.71 angstrom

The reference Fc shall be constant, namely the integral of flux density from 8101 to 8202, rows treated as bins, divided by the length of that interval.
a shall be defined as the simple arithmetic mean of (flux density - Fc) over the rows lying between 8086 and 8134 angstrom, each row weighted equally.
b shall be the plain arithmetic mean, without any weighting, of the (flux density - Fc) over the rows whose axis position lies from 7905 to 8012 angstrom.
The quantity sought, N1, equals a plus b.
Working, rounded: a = 0.58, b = 0.2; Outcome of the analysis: 0.8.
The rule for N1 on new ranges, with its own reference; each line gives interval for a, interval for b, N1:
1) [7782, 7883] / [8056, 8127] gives 2.0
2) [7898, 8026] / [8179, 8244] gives -1.3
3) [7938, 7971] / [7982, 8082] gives 0.8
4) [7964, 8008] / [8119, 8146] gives 0.7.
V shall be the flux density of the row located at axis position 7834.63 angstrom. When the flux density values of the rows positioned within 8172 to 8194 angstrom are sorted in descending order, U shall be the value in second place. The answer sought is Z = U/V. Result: 0.95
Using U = 28.73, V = 30.31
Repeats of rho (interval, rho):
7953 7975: 1.40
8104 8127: 1.15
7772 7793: 1.09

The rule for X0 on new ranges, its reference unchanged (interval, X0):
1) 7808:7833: 7827.42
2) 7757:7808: 7798.64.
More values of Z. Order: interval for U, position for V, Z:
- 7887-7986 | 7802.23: 1.13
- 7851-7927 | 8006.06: 1.39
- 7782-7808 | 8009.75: 0.96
